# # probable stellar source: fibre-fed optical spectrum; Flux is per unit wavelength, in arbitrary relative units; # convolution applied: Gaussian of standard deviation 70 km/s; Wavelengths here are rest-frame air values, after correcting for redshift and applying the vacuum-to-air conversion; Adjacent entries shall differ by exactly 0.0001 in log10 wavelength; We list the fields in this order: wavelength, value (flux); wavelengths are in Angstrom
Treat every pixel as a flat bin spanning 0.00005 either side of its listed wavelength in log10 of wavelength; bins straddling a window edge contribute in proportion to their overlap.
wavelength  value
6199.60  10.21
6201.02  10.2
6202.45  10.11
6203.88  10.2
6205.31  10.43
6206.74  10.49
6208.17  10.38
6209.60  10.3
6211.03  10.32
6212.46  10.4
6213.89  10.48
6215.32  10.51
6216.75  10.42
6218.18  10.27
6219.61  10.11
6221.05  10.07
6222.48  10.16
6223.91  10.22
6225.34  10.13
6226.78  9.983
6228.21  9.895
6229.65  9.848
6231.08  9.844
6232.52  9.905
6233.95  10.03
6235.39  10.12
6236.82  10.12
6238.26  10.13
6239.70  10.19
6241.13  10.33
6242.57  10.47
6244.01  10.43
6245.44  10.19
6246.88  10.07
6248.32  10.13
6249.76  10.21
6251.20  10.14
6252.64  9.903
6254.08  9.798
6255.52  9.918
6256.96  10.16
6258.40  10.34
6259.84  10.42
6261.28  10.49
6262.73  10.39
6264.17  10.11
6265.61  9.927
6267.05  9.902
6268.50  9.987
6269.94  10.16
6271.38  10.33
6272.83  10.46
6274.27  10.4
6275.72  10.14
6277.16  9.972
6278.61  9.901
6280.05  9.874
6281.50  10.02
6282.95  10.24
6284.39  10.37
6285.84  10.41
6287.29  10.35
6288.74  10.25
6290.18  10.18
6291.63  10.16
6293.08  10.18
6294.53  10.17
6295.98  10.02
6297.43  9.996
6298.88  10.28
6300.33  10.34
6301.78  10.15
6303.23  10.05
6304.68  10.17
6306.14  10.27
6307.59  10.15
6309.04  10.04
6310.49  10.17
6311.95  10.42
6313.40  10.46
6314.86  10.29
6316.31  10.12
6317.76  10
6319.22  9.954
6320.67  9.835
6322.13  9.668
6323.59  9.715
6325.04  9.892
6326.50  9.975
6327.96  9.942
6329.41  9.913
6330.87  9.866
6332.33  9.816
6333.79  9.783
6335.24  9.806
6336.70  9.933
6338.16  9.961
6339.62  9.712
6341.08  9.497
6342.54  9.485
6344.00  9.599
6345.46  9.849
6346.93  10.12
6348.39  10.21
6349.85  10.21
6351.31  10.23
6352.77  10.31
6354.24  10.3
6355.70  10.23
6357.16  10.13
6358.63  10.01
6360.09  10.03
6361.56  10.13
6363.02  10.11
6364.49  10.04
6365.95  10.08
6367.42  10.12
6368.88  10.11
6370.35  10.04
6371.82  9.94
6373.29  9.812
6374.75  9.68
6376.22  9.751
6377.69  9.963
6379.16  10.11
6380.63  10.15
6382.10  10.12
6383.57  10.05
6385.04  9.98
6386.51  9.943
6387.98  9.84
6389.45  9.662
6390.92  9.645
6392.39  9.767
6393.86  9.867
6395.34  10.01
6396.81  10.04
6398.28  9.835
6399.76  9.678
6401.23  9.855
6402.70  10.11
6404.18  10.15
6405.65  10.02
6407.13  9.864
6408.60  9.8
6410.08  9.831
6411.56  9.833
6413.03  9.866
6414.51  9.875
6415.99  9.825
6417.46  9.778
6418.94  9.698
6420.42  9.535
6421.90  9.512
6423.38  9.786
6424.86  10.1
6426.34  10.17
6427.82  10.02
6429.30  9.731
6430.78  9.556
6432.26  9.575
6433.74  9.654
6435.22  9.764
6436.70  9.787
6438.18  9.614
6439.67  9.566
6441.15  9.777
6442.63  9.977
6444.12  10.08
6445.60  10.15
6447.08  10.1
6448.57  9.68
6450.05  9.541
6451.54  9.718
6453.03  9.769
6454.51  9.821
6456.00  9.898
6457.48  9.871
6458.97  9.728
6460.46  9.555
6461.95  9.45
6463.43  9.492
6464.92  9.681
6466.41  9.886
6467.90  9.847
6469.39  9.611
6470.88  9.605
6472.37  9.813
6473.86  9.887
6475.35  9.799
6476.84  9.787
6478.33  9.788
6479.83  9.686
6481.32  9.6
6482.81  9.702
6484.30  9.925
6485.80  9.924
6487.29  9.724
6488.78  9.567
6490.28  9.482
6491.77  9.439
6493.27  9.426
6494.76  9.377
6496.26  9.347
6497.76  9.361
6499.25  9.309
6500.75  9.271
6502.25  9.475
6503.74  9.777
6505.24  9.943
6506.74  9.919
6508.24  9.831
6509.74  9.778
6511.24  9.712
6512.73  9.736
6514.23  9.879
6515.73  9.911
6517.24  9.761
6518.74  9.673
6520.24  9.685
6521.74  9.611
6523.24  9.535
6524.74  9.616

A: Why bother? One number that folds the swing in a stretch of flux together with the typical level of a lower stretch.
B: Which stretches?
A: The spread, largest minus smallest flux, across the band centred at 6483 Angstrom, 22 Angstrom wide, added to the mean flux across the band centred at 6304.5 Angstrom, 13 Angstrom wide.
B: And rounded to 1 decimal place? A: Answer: 10.7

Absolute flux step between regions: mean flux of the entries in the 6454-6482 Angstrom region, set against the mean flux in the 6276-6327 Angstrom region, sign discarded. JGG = 0.39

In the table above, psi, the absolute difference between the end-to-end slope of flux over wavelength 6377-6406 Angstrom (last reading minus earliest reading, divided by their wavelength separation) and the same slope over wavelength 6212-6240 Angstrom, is 0.0097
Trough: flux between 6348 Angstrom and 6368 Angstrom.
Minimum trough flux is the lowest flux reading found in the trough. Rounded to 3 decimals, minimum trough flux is 10.010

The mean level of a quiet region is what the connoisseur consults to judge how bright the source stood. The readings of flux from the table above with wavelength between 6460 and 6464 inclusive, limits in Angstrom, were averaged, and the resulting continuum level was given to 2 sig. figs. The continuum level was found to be 9.5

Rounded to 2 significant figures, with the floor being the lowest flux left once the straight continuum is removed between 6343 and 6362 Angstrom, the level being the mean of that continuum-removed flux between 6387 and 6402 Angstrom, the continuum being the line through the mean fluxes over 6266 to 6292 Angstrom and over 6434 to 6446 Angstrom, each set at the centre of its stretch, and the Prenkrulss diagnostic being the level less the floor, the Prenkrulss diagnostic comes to 0.33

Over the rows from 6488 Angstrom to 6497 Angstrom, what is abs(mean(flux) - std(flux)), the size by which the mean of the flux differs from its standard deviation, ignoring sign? 9.4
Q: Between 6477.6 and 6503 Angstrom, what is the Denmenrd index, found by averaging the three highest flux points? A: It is 9.88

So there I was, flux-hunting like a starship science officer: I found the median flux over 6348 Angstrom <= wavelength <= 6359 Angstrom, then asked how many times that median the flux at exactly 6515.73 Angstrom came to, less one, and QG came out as -0.030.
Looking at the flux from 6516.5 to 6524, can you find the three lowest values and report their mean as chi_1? 9.61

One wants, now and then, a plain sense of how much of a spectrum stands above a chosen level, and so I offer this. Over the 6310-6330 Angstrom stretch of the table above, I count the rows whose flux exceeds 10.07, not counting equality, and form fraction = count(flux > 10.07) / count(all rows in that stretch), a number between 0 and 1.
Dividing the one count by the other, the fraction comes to 0.4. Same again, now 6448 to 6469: 0.0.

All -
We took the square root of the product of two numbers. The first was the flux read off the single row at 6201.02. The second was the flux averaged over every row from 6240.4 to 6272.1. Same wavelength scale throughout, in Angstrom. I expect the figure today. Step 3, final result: 10.19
